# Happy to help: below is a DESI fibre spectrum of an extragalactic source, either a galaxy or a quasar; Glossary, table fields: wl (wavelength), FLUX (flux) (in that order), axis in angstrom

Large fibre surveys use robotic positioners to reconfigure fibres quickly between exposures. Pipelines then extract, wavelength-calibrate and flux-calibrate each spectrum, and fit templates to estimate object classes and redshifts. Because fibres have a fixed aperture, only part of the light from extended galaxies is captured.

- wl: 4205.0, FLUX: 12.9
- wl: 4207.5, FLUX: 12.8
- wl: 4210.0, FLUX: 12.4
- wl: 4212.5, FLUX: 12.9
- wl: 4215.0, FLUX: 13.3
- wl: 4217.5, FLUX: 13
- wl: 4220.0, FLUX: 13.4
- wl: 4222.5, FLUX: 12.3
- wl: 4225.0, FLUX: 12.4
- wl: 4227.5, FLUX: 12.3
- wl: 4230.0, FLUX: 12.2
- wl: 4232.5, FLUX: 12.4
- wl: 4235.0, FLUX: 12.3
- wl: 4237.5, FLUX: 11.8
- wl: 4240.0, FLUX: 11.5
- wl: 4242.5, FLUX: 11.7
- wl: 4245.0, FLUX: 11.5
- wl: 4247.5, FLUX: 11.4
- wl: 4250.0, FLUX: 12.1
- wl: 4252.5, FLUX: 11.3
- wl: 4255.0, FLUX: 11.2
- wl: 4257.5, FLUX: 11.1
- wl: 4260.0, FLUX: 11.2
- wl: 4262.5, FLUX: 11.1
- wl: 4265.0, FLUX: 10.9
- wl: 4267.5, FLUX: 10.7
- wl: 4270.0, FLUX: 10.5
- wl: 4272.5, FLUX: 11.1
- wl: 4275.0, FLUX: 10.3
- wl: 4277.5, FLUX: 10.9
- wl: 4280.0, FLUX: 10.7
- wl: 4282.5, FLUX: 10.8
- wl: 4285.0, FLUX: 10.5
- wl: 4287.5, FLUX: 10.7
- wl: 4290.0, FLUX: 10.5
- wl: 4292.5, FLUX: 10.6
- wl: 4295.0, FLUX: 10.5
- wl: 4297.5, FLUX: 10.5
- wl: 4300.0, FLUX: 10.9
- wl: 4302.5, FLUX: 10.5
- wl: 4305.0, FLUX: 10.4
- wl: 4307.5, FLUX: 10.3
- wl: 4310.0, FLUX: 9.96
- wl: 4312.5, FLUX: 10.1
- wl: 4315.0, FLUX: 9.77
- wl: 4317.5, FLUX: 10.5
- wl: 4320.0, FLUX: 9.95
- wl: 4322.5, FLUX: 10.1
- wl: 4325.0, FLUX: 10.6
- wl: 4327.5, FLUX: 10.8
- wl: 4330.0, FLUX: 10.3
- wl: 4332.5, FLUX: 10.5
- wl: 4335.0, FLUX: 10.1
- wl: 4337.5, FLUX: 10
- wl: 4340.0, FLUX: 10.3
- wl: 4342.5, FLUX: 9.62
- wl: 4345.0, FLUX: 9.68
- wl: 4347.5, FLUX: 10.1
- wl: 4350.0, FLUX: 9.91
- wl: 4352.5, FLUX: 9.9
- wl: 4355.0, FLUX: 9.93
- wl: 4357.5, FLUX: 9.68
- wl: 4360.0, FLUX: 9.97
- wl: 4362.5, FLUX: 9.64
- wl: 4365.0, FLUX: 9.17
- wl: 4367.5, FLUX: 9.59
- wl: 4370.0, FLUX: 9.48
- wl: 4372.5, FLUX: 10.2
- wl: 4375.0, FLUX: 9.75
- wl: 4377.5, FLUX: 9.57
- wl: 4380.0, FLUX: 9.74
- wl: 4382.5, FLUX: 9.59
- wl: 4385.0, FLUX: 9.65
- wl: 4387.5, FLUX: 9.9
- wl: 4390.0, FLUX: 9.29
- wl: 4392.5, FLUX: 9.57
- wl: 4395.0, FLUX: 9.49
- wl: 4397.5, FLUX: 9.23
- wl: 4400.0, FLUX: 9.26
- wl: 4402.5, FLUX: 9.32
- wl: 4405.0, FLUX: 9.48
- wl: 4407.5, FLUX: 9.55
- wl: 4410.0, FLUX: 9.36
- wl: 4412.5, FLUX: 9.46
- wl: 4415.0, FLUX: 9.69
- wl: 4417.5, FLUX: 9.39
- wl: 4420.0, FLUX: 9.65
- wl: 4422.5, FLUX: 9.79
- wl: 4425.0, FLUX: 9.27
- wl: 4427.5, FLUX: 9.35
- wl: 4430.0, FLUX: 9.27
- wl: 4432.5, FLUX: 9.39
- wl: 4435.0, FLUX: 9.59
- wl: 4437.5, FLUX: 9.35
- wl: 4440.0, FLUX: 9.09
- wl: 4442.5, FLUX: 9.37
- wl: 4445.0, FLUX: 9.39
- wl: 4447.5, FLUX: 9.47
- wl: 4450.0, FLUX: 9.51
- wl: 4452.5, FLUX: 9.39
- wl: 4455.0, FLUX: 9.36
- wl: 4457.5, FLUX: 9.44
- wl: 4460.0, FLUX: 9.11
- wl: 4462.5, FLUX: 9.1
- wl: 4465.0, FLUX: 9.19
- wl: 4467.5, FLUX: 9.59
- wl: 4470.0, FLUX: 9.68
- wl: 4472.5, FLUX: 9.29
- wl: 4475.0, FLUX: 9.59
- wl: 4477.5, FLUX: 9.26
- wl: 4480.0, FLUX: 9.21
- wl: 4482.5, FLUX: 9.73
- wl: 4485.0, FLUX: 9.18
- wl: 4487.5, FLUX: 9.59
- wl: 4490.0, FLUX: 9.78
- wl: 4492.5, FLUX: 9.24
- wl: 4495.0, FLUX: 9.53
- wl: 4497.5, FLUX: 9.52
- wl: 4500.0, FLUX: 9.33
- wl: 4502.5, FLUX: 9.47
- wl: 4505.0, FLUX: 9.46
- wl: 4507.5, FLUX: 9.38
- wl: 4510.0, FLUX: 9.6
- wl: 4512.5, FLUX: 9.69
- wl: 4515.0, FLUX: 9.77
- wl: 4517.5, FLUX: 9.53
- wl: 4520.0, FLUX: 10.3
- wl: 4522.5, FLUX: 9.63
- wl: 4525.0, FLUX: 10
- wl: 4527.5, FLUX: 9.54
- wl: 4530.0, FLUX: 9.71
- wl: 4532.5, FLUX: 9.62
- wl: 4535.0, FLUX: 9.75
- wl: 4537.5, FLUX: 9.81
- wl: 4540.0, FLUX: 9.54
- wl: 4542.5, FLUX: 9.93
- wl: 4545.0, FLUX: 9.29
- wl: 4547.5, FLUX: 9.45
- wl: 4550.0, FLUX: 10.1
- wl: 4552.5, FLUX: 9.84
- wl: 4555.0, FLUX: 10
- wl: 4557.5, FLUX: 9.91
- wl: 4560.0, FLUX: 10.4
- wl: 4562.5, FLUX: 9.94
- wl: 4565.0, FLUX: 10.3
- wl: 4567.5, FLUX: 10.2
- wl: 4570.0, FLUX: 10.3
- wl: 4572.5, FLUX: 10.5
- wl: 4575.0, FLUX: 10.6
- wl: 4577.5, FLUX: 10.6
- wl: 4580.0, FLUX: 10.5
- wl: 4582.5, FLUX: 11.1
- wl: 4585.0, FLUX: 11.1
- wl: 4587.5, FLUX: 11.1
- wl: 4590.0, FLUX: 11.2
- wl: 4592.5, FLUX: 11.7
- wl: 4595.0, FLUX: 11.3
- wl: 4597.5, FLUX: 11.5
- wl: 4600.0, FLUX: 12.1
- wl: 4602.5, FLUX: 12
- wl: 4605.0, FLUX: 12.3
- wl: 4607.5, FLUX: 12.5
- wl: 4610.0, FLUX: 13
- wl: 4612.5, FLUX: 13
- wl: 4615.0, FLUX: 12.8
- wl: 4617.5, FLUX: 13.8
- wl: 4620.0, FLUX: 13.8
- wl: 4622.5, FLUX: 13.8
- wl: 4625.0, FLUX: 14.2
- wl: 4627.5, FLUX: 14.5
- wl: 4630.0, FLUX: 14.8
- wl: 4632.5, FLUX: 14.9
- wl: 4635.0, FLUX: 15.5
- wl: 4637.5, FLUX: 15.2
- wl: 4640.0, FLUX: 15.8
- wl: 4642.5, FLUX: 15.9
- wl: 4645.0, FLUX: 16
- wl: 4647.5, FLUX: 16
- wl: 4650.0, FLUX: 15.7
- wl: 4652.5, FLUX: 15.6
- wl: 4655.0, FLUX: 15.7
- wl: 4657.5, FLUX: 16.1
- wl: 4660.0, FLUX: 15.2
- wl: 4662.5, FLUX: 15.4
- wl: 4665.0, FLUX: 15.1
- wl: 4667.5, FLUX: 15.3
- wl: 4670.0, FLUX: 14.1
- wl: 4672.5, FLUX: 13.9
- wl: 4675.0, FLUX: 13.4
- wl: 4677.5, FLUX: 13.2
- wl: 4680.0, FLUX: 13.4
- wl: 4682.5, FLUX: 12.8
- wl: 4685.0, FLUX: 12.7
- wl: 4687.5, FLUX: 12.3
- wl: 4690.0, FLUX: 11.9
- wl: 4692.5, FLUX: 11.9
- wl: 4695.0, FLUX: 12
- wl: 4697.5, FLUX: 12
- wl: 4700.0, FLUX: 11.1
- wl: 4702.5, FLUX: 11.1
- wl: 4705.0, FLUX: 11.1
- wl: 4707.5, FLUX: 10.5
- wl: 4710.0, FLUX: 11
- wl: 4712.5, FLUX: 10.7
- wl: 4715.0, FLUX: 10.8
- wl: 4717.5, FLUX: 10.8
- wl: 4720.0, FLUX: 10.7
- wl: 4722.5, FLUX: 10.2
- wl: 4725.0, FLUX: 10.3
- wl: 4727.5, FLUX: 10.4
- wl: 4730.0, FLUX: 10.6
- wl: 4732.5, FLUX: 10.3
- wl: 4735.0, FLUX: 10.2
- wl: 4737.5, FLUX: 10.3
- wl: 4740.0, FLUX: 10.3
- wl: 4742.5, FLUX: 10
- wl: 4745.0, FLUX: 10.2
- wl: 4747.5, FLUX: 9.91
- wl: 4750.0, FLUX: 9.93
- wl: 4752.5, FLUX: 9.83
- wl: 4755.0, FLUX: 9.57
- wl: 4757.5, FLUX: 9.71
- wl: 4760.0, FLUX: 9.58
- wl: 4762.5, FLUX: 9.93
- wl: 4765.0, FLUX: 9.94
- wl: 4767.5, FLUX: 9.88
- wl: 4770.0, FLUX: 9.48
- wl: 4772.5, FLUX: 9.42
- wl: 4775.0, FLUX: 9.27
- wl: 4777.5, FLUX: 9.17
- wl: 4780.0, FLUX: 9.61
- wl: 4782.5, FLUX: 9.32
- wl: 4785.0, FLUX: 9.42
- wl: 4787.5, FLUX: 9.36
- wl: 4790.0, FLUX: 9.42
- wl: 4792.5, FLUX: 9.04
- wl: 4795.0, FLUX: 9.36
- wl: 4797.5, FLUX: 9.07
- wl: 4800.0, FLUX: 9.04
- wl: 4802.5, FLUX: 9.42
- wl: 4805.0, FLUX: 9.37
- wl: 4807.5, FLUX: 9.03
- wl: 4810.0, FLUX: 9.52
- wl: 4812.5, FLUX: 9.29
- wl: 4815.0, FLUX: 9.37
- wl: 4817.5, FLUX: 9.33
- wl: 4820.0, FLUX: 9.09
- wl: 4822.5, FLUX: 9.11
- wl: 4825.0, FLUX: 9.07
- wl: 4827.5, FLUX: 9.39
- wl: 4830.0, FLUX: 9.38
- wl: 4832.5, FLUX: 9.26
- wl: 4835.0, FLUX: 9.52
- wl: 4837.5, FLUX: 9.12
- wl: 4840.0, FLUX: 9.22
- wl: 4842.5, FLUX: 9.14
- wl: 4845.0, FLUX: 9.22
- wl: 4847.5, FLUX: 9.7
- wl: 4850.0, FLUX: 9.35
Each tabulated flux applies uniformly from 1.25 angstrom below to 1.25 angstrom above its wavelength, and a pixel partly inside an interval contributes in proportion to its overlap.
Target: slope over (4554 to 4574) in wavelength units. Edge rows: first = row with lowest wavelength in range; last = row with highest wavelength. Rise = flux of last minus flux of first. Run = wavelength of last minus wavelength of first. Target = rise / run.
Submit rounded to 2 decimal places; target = 0.03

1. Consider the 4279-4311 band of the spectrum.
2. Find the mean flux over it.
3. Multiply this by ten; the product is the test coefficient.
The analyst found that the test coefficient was 105.3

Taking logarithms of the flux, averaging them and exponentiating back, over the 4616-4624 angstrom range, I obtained 13.8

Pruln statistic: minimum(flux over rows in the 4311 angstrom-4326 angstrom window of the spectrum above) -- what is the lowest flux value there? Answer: 9.77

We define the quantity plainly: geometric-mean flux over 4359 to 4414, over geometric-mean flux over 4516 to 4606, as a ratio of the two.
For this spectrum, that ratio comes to 0.92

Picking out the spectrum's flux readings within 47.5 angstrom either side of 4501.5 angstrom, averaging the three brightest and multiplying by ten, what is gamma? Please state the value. 101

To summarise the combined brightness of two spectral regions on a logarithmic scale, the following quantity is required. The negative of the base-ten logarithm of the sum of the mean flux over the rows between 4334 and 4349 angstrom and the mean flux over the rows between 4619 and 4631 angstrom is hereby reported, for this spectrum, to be -1.38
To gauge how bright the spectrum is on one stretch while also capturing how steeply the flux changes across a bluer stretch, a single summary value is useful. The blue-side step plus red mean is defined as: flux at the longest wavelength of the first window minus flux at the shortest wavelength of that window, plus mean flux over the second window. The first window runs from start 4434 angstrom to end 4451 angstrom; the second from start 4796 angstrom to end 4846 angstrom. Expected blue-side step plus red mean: 9.2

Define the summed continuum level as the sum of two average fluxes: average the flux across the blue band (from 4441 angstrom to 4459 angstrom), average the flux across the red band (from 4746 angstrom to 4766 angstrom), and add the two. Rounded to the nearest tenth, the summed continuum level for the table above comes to 19.2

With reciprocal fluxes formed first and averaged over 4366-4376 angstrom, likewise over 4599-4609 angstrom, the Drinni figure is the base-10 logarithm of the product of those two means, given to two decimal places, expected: -2.08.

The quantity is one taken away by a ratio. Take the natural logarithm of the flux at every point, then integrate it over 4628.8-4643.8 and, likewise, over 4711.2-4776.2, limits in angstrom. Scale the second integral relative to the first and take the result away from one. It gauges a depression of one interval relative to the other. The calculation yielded -2.7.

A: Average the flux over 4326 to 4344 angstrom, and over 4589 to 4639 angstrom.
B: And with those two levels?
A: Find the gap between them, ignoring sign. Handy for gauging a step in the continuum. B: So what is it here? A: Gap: 3.0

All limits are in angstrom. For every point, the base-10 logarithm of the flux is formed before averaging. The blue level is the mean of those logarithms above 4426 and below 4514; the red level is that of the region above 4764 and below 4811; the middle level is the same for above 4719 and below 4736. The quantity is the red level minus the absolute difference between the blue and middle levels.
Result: 0.93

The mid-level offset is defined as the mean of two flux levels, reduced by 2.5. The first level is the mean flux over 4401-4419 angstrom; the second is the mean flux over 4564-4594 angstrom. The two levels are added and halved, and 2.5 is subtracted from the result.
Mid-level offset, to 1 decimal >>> 7.6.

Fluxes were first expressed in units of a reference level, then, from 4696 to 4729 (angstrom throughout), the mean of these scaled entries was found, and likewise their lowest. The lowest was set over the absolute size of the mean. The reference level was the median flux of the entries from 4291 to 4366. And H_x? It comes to 0.942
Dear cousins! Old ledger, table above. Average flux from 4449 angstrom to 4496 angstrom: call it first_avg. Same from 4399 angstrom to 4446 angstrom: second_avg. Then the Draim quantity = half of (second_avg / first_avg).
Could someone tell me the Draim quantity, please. 0.50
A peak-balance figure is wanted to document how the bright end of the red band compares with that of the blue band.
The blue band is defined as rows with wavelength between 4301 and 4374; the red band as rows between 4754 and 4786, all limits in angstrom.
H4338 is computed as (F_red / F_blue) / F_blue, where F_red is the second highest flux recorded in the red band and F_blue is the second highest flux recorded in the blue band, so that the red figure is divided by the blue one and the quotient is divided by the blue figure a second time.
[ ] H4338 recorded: 0.088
